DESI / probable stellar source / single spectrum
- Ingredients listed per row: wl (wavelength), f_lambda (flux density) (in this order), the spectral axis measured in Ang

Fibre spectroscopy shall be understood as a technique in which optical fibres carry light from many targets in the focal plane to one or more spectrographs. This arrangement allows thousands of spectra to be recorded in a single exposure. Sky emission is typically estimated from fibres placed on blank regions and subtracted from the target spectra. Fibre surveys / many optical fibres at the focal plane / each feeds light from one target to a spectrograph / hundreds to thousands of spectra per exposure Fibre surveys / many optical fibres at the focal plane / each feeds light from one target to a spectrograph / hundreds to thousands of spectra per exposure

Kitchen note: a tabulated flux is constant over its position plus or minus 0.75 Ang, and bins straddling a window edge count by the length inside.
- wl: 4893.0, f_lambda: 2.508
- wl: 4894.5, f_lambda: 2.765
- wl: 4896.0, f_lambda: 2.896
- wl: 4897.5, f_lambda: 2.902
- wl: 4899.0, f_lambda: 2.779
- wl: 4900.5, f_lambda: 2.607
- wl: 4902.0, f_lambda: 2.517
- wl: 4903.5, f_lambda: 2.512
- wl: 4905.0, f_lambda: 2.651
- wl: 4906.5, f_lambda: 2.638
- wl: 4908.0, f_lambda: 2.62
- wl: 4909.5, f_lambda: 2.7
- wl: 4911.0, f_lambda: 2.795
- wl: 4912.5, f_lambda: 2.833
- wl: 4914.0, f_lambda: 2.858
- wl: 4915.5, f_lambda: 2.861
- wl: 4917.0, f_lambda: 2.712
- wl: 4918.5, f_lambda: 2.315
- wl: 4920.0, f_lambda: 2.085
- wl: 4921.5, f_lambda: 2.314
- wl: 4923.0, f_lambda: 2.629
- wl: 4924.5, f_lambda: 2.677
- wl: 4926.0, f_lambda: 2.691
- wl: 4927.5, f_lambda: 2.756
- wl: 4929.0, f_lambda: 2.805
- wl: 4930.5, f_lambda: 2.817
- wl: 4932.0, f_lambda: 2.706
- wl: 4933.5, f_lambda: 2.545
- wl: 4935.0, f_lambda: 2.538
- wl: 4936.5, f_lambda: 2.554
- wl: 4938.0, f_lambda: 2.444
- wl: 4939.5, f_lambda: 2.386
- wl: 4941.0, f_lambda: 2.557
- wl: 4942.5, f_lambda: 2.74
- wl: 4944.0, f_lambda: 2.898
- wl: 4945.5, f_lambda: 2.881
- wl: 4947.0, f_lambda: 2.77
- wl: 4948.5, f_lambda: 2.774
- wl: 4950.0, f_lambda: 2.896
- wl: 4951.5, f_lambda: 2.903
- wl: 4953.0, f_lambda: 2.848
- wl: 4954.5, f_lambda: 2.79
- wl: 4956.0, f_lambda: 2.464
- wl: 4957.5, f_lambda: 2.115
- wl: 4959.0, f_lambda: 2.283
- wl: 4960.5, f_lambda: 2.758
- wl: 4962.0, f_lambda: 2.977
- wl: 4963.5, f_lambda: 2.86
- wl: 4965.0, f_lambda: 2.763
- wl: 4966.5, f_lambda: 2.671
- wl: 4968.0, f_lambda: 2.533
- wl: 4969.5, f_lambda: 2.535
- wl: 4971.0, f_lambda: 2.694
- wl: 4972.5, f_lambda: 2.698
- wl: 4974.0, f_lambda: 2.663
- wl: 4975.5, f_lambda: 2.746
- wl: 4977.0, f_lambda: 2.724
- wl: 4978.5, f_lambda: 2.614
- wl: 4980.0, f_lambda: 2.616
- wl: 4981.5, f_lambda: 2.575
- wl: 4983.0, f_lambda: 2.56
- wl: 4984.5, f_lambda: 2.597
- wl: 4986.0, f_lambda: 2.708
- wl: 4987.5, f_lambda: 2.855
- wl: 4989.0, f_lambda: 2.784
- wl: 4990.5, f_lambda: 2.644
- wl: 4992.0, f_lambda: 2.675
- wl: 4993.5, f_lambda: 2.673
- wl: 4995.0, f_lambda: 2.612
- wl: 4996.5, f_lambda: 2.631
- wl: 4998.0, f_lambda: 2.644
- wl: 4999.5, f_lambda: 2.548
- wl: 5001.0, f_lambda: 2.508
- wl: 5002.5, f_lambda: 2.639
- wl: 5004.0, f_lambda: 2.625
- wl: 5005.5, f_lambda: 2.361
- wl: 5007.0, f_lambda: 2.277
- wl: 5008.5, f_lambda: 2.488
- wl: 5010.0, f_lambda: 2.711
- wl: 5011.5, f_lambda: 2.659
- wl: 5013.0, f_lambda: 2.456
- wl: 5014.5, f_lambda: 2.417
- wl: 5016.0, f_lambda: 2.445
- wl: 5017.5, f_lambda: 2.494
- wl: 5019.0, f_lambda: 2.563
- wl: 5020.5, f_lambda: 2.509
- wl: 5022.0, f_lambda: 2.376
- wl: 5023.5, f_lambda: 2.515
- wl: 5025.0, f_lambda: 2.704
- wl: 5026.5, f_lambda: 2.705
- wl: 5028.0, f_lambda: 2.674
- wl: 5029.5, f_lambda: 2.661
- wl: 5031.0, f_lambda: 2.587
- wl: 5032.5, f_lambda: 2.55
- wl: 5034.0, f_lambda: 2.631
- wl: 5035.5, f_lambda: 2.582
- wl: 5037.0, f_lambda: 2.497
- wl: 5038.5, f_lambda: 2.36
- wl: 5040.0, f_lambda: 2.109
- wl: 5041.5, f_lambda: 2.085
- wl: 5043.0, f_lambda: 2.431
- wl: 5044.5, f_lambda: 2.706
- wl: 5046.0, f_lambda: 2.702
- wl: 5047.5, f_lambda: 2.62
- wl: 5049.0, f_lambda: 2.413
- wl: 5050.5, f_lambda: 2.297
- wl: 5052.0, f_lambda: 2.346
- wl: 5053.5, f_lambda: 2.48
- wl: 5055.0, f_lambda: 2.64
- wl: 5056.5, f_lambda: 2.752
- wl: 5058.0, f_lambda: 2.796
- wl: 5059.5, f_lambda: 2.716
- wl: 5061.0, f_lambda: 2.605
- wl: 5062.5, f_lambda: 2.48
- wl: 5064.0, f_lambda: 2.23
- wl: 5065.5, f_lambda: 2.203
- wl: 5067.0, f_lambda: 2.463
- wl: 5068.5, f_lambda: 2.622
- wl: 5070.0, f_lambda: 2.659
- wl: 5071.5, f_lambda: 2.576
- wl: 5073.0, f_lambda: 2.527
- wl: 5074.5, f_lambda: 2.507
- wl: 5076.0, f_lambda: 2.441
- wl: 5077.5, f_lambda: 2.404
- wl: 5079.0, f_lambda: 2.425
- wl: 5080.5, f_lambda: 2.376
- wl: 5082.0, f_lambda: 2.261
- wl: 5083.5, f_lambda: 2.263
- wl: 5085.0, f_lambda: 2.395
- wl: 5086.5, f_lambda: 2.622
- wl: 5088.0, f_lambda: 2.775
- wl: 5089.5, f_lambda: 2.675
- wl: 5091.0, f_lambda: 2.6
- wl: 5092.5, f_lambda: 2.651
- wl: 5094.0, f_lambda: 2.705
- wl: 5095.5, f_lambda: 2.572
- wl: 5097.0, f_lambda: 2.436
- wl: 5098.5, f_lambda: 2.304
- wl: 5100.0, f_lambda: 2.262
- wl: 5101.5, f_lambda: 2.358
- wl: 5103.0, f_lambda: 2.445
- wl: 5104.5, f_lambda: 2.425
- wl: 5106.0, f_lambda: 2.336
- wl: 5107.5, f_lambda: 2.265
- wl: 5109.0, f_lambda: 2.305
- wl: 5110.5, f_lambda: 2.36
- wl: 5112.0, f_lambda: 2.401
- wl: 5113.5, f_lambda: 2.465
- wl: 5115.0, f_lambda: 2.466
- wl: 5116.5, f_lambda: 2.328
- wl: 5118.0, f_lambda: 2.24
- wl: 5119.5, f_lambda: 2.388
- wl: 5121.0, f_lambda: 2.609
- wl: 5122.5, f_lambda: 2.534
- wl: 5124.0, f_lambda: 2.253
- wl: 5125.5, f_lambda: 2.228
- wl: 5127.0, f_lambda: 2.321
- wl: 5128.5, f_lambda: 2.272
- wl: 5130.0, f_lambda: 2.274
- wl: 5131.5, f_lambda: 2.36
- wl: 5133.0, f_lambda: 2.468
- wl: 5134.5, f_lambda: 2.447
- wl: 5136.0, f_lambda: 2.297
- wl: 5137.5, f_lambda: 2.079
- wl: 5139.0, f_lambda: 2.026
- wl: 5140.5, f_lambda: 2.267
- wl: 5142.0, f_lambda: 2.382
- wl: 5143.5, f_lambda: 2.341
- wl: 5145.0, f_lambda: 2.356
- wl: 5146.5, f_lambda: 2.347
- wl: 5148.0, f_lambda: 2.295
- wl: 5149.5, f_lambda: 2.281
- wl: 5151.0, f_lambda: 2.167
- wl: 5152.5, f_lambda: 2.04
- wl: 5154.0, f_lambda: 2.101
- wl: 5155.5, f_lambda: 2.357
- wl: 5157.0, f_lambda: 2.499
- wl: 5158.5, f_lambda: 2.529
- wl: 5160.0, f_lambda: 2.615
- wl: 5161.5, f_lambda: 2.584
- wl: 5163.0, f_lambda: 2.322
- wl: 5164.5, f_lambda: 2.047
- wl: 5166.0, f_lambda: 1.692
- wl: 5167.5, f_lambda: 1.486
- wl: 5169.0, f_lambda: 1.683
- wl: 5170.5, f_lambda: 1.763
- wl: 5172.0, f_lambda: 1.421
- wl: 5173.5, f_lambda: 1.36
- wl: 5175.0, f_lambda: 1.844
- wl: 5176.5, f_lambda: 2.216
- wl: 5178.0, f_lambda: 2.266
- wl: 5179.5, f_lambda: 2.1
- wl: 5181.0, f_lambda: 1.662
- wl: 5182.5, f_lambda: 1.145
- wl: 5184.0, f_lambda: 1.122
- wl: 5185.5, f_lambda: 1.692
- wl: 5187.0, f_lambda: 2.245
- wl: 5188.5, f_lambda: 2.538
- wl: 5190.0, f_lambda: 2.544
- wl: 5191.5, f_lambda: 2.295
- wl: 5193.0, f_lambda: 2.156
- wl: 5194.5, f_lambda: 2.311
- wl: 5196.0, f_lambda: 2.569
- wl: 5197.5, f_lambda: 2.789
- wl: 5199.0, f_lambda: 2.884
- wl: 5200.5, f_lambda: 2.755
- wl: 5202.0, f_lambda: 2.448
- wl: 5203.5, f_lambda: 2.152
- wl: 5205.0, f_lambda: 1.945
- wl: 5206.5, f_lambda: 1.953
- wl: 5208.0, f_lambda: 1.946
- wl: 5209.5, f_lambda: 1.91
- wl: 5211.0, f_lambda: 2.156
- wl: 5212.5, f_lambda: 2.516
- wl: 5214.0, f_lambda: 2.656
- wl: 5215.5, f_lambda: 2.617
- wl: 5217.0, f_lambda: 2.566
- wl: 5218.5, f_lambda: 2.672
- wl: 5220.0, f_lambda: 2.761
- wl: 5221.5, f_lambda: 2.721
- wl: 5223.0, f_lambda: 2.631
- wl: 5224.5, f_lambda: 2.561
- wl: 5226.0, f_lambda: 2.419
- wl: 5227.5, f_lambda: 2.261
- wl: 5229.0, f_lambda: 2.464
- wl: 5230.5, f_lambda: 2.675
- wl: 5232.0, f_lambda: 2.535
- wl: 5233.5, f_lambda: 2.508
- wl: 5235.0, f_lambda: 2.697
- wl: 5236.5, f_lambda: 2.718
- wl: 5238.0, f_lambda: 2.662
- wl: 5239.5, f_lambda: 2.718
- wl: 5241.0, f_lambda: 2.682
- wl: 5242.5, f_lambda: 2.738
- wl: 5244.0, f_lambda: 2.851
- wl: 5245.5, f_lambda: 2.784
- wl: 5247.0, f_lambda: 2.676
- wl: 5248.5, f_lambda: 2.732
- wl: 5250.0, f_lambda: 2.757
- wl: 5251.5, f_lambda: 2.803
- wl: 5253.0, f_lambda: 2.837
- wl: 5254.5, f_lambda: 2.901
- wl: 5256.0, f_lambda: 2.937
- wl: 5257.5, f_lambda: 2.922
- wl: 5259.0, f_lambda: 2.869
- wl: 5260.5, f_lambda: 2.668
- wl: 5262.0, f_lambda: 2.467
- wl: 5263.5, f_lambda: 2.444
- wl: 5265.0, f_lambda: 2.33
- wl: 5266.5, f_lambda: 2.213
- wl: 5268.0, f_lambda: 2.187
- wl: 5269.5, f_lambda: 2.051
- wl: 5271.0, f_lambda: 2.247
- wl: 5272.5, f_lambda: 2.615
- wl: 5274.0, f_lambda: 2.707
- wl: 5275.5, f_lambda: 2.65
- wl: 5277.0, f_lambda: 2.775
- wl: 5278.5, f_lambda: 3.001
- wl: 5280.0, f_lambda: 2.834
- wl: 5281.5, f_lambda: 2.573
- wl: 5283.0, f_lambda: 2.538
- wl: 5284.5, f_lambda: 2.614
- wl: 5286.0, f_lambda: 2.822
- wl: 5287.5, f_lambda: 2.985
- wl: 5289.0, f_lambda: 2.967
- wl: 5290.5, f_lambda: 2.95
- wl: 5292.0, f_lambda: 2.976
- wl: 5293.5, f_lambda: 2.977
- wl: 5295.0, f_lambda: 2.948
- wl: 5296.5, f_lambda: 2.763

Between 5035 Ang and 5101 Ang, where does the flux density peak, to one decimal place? 5058.0 Ang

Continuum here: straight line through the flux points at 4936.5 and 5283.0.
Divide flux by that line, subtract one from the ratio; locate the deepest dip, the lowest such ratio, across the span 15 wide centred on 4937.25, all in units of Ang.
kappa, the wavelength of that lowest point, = 4939.5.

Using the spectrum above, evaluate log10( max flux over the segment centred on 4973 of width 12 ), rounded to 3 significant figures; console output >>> 0.439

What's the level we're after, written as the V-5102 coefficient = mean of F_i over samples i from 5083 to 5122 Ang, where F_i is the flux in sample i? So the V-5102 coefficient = 2.45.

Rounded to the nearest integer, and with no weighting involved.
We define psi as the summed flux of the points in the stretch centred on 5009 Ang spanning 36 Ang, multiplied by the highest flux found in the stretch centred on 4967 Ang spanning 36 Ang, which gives 182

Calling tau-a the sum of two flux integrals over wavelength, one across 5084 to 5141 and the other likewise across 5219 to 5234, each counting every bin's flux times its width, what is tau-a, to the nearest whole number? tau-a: 175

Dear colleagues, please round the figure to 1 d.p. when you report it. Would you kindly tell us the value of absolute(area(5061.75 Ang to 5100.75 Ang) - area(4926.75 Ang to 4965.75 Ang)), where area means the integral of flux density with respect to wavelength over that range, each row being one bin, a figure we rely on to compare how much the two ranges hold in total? 8.1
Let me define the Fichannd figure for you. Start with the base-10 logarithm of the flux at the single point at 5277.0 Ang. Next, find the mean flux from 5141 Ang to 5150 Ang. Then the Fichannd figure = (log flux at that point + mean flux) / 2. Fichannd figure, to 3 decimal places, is 1.388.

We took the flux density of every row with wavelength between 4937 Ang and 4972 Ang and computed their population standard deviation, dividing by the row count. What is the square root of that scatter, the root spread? 0.47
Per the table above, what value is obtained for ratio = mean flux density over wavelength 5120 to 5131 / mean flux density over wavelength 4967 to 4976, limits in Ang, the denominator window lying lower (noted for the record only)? 0.89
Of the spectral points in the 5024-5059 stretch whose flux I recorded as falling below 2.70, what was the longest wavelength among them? 5055.0 Ang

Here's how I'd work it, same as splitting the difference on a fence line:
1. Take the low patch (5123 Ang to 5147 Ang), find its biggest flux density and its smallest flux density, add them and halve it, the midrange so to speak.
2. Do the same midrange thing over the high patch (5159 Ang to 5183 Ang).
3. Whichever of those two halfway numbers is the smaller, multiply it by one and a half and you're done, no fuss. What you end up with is 2.82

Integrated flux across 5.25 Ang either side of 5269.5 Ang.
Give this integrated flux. 25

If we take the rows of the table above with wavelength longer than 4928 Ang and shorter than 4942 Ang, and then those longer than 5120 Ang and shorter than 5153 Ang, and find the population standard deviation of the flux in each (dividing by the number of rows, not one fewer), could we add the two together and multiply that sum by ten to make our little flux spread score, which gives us 2.83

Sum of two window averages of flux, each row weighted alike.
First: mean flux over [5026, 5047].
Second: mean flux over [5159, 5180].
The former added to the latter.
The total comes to 4.48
